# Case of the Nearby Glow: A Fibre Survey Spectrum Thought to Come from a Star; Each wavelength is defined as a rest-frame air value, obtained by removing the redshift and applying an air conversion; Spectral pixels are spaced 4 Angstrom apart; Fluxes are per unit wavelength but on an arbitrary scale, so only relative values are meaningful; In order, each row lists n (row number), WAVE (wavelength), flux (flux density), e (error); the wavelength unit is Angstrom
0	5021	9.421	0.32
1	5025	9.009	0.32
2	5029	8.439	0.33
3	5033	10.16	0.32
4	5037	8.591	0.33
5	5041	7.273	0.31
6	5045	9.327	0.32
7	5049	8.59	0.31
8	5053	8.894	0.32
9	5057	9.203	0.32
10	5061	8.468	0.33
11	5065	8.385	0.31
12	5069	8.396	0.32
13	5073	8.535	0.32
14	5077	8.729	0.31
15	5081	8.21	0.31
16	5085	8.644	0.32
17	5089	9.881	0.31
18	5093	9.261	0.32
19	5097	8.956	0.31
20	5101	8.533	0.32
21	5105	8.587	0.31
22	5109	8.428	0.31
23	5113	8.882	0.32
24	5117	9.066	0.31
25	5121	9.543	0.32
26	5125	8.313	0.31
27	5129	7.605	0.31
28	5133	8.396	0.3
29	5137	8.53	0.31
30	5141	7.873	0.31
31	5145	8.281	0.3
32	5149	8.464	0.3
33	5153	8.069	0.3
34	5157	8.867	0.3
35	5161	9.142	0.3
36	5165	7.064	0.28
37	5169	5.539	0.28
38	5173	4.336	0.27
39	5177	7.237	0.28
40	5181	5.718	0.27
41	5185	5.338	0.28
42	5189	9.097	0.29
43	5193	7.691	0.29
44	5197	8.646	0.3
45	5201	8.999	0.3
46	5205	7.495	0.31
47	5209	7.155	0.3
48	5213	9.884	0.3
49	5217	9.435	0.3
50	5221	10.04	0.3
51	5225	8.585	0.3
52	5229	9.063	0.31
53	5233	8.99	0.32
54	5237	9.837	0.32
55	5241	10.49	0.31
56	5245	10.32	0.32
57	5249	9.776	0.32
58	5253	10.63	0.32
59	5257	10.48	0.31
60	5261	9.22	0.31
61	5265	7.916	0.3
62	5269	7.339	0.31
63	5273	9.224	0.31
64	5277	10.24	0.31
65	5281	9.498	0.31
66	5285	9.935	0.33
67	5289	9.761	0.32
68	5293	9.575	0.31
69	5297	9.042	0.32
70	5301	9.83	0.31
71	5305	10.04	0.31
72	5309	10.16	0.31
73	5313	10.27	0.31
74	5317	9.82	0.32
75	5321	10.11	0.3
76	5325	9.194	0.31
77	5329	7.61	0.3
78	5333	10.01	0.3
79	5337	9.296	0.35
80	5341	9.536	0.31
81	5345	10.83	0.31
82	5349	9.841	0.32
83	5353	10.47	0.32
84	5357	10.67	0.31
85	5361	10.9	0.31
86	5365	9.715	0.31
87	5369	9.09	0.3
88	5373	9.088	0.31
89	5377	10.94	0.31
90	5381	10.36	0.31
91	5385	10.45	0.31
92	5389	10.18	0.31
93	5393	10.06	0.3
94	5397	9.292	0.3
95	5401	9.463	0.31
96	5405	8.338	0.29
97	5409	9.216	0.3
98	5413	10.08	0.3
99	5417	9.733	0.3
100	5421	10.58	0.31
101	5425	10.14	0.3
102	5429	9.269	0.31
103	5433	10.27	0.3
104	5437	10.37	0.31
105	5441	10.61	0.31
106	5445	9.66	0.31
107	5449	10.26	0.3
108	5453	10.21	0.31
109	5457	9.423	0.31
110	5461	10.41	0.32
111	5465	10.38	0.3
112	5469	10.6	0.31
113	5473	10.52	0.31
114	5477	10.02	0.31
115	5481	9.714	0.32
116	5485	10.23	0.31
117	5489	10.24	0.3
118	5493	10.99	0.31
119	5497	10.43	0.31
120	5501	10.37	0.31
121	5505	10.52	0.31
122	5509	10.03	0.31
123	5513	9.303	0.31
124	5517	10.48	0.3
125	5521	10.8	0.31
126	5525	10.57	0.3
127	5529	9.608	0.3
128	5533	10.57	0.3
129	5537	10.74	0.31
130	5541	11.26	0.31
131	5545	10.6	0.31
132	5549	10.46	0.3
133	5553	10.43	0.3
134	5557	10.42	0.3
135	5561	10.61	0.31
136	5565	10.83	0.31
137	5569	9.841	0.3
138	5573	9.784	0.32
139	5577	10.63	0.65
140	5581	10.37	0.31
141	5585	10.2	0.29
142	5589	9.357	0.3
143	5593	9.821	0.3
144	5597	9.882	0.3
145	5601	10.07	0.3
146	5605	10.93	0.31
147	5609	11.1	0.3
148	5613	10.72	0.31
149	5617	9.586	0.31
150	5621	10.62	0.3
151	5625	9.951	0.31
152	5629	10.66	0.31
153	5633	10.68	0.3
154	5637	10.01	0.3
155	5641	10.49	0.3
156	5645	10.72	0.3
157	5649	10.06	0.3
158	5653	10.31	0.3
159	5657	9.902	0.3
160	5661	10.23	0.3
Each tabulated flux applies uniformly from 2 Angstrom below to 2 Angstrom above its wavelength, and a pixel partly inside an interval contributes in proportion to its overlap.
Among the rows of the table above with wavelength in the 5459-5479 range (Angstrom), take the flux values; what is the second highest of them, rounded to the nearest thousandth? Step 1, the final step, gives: 10.520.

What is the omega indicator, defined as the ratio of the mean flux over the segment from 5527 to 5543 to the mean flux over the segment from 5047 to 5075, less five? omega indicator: -3.78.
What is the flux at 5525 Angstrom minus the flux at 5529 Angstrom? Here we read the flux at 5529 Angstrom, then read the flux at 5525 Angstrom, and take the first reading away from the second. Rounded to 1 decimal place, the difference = 1.0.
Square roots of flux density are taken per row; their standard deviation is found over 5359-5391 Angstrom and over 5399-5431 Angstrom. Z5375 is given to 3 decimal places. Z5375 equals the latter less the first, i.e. -0.003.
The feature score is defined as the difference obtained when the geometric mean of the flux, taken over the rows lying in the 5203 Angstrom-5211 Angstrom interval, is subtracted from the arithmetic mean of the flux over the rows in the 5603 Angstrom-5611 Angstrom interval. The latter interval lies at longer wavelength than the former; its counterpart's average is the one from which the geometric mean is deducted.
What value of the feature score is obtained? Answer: 3.7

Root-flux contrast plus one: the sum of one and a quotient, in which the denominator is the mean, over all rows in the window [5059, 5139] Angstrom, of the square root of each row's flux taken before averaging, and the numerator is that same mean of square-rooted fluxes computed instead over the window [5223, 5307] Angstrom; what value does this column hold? 2.05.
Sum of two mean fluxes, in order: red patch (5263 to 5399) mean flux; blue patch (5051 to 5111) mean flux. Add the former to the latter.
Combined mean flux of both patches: 18.5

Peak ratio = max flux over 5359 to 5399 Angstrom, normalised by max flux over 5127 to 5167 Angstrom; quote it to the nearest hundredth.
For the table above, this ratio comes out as 1.20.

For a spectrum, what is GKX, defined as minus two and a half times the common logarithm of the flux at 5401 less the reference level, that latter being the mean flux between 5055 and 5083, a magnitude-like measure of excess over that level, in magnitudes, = 0.11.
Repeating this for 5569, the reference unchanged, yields -0.27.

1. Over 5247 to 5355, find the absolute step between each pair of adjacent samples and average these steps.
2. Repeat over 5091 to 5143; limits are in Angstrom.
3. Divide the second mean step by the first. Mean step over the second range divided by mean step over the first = 0.6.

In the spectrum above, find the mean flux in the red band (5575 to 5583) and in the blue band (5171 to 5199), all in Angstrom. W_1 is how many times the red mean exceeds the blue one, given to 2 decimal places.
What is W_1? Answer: 1.53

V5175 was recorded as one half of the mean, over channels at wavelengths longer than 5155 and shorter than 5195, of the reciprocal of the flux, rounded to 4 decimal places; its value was 0.0758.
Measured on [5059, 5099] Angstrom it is 0.0573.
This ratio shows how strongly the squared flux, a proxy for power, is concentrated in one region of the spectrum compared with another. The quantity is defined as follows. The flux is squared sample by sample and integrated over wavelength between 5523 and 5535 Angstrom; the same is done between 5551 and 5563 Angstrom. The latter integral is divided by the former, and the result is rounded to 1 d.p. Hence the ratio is 1.0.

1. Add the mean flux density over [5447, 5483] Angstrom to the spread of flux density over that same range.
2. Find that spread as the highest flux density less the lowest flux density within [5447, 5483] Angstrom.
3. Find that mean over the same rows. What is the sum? 11.3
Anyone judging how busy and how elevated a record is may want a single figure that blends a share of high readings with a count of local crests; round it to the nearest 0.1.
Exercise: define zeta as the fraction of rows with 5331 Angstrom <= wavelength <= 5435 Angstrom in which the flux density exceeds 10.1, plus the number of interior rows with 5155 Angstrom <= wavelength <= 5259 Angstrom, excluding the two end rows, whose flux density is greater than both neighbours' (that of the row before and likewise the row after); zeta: 9.4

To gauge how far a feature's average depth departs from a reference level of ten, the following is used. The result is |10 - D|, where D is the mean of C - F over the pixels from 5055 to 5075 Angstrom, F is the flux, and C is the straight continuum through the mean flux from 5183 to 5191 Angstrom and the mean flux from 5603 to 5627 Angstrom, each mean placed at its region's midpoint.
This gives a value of 12.3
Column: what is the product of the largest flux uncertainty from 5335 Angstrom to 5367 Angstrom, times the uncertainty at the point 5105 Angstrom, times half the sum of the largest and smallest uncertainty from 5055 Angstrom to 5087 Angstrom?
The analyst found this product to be 0.0347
